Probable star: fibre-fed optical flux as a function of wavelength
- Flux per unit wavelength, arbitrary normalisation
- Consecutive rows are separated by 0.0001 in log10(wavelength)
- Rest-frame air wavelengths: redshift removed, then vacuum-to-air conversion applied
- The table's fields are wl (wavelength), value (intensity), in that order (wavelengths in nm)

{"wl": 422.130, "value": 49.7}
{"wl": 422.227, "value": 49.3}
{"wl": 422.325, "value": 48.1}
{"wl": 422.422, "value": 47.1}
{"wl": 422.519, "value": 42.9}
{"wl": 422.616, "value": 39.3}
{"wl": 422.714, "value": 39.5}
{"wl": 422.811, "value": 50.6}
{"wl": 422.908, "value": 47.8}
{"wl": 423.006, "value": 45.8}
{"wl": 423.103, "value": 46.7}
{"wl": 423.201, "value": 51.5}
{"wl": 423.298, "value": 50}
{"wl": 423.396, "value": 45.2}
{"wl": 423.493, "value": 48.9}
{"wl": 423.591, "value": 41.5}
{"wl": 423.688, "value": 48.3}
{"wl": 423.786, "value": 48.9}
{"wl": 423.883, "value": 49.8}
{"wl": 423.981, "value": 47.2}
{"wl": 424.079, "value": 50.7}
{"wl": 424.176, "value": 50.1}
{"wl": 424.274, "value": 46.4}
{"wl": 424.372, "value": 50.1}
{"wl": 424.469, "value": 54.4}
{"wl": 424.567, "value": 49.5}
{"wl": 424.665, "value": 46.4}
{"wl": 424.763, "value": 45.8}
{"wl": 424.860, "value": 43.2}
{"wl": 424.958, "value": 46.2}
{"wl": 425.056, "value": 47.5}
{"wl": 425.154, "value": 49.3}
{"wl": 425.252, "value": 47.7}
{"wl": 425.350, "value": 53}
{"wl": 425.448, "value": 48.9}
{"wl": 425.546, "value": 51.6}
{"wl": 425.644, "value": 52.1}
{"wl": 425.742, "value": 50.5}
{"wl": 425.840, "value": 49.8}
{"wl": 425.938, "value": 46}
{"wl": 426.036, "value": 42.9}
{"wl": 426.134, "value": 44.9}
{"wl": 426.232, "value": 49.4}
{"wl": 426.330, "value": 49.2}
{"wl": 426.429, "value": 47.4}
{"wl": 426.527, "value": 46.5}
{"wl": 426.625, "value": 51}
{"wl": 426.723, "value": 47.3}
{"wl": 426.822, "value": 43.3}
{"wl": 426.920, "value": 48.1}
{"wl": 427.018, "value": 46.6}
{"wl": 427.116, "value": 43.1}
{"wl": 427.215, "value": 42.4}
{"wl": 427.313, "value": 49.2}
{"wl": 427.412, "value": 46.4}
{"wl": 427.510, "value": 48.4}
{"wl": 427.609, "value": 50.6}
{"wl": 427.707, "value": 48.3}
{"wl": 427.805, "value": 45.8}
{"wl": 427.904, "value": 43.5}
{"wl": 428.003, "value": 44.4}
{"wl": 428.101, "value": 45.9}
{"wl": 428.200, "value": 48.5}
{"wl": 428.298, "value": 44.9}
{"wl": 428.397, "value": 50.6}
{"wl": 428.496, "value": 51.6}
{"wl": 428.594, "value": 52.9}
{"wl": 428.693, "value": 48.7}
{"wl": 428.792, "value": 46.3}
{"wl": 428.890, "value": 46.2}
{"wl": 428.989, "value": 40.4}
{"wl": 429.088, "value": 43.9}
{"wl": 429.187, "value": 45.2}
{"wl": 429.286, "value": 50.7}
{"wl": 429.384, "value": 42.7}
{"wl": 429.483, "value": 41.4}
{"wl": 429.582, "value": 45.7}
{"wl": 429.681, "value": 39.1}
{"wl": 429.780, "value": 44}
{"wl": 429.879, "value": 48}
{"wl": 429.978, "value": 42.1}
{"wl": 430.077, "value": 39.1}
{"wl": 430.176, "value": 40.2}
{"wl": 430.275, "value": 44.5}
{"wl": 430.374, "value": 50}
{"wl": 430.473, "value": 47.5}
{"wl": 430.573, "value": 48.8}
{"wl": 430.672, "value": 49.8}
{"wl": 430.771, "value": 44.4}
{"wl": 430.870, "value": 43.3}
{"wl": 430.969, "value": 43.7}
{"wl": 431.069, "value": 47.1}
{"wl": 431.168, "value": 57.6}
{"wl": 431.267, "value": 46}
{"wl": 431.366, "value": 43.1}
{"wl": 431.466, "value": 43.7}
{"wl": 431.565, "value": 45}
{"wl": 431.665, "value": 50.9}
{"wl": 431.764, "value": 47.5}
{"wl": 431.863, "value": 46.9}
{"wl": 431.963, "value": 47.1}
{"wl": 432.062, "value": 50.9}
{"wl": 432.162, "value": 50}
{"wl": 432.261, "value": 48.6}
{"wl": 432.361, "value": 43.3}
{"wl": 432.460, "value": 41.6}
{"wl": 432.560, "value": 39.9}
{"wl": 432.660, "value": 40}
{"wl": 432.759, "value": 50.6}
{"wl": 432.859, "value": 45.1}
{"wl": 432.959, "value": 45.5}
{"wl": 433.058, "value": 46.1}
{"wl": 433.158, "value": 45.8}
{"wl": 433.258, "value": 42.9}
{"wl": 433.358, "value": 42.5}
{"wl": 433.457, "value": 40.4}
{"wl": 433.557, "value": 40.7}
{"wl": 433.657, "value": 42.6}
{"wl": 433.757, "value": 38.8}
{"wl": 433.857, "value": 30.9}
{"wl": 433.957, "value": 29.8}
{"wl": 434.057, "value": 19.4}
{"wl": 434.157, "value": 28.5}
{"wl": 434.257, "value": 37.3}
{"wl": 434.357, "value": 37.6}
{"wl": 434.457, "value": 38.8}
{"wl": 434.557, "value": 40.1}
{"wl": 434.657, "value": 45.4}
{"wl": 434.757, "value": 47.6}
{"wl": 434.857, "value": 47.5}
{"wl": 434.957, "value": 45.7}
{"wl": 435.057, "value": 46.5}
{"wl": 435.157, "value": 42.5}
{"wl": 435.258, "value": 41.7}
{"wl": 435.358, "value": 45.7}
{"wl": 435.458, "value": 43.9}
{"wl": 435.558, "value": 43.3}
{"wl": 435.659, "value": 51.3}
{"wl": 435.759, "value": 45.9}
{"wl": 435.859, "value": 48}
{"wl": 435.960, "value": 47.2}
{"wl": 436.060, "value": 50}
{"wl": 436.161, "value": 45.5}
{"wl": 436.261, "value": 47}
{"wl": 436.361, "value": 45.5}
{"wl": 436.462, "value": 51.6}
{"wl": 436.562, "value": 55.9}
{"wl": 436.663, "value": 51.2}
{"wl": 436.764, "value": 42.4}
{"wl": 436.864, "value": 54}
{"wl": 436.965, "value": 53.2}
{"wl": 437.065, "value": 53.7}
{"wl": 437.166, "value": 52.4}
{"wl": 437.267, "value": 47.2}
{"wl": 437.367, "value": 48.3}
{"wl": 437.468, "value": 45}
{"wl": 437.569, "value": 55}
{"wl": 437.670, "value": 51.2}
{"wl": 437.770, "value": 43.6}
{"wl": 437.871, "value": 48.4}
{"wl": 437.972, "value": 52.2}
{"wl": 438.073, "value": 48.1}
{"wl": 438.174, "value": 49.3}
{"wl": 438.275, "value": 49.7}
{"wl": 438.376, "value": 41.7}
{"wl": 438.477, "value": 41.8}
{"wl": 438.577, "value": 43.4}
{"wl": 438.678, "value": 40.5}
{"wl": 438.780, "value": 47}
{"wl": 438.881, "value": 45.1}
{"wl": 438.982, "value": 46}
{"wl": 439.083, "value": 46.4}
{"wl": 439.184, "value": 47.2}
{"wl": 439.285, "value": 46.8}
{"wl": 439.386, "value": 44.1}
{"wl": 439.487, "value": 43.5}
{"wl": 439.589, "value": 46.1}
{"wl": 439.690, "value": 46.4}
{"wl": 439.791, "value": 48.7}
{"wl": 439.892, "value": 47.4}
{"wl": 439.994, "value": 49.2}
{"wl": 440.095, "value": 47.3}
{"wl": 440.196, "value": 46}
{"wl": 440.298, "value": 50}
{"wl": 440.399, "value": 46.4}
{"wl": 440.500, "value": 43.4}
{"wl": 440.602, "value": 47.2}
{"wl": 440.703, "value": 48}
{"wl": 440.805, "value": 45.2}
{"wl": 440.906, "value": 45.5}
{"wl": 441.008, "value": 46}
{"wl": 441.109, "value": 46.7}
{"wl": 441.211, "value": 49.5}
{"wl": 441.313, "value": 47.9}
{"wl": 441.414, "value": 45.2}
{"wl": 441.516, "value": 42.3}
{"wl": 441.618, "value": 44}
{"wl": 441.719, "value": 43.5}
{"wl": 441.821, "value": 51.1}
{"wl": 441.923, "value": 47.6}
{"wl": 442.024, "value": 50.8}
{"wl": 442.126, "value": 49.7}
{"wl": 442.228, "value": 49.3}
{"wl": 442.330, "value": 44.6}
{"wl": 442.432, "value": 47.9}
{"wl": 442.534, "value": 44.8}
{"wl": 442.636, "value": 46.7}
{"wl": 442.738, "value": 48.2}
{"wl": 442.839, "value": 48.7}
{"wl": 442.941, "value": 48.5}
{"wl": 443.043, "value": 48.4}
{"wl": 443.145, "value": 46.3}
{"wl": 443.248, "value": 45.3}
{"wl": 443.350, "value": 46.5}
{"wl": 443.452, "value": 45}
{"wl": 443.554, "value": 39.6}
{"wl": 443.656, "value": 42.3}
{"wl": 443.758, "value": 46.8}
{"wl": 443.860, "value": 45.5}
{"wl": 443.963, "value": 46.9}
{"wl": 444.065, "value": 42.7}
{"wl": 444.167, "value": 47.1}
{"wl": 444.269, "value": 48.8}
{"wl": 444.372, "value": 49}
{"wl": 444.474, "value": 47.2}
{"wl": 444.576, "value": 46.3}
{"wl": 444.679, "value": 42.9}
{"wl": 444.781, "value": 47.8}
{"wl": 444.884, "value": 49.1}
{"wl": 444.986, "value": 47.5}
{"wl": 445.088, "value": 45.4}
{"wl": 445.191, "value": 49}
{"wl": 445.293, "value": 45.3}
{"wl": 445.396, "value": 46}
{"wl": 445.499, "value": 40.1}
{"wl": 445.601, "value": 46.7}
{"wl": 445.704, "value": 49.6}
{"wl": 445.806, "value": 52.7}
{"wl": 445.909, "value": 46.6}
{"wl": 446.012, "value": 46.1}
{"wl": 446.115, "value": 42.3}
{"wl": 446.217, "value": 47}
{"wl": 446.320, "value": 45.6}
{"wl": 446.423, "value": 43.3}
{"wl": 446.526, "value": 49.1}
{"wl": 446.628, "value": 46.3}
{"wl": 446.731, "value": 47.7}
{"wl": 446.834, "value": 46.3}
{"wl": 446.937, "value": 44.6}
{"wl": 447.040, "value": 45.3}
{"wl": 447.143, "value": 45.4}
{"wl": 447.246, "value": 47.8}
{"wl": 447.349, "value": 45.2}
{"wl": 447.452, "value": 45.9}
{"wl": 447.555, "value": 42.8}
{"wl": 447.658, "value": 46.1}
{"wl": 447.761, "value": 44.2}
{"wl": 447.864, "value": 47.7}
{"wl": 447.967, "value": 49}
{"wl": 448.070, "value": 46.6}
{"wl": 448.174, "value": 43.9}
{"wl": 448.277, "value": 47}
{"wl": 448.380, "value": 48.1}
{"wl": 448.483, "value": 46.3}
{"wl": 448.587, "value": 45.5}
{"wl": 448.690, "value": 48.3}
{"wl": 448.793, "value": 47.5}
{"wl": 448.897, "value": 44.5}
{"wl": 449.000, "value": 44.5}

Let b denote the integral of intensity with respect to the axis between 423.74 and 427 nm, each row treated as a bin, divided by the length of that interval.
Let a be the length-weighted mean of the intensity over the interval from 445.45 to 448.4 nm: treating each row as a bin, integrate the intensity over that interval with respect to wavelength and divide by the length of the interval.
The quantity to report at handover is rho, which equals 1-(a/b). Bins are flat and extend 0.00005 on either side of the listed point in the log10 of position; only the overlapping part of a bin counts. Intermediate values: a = 46.2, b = 48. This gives 0.045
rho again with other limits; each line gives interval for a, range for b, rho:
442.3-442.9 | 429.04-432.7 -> -0.032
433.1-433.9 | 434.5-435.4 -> 0.090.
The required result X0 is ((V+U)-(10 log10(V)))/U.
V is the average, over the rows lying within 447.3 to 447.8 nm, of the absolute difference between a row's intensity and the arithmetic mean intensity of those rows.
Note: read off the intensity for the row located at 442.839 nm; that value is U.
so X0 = 1.02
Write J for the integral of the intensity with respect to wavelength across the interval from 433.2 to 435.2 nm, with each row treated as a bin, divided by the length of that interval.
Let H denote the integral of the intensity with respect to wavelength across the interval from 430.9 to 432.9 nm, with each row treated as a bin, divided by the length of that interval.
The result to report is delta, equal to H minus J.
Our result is 7.1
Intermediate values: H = 46.4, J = 39.3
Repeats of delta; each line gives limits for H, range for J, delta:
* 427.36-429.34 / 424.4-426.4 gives -1.3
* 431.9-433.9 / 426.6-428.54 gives -3.2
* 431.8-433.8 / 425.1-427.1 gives -3.7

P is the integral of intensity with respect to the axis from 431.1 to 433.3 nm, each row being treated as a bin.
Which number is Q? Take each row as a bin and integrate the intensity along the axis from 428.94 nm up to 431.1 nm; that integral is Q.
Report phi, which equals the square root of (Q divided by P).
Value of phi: 0.97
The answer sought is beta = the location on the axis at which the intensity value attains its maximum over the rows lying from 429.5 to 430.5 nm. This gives 430.374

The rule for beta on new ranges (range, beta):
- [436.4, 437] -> 436.562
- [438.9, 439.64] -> 439.184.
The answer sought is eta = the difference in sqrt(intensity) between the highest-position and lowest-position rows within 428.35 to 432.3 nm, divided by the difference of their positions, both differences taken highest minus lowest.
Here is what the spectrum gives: -0.04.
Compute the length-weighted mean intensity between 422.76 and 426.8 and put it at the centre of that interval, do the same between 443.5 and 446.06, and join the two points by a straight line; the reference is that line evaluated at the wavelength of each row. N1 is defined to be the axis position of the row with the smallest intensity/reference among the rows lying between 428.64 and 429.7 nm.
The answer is 429.681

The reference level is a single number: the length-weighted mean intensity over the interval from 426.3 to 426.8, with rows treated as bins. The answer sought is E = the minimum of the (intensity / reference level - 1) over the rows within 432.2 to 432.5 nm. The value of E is -0.13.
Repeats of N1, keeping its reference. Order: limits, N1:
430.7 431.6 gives 431.366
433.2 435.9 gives 434.057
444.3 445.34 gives 444.679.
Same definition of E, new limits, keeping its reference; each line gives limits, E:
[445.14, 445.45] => -0.05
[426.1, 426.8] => -0.06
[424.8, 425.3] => -0.10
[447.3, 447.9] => -0.11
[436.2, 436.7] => -0.05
